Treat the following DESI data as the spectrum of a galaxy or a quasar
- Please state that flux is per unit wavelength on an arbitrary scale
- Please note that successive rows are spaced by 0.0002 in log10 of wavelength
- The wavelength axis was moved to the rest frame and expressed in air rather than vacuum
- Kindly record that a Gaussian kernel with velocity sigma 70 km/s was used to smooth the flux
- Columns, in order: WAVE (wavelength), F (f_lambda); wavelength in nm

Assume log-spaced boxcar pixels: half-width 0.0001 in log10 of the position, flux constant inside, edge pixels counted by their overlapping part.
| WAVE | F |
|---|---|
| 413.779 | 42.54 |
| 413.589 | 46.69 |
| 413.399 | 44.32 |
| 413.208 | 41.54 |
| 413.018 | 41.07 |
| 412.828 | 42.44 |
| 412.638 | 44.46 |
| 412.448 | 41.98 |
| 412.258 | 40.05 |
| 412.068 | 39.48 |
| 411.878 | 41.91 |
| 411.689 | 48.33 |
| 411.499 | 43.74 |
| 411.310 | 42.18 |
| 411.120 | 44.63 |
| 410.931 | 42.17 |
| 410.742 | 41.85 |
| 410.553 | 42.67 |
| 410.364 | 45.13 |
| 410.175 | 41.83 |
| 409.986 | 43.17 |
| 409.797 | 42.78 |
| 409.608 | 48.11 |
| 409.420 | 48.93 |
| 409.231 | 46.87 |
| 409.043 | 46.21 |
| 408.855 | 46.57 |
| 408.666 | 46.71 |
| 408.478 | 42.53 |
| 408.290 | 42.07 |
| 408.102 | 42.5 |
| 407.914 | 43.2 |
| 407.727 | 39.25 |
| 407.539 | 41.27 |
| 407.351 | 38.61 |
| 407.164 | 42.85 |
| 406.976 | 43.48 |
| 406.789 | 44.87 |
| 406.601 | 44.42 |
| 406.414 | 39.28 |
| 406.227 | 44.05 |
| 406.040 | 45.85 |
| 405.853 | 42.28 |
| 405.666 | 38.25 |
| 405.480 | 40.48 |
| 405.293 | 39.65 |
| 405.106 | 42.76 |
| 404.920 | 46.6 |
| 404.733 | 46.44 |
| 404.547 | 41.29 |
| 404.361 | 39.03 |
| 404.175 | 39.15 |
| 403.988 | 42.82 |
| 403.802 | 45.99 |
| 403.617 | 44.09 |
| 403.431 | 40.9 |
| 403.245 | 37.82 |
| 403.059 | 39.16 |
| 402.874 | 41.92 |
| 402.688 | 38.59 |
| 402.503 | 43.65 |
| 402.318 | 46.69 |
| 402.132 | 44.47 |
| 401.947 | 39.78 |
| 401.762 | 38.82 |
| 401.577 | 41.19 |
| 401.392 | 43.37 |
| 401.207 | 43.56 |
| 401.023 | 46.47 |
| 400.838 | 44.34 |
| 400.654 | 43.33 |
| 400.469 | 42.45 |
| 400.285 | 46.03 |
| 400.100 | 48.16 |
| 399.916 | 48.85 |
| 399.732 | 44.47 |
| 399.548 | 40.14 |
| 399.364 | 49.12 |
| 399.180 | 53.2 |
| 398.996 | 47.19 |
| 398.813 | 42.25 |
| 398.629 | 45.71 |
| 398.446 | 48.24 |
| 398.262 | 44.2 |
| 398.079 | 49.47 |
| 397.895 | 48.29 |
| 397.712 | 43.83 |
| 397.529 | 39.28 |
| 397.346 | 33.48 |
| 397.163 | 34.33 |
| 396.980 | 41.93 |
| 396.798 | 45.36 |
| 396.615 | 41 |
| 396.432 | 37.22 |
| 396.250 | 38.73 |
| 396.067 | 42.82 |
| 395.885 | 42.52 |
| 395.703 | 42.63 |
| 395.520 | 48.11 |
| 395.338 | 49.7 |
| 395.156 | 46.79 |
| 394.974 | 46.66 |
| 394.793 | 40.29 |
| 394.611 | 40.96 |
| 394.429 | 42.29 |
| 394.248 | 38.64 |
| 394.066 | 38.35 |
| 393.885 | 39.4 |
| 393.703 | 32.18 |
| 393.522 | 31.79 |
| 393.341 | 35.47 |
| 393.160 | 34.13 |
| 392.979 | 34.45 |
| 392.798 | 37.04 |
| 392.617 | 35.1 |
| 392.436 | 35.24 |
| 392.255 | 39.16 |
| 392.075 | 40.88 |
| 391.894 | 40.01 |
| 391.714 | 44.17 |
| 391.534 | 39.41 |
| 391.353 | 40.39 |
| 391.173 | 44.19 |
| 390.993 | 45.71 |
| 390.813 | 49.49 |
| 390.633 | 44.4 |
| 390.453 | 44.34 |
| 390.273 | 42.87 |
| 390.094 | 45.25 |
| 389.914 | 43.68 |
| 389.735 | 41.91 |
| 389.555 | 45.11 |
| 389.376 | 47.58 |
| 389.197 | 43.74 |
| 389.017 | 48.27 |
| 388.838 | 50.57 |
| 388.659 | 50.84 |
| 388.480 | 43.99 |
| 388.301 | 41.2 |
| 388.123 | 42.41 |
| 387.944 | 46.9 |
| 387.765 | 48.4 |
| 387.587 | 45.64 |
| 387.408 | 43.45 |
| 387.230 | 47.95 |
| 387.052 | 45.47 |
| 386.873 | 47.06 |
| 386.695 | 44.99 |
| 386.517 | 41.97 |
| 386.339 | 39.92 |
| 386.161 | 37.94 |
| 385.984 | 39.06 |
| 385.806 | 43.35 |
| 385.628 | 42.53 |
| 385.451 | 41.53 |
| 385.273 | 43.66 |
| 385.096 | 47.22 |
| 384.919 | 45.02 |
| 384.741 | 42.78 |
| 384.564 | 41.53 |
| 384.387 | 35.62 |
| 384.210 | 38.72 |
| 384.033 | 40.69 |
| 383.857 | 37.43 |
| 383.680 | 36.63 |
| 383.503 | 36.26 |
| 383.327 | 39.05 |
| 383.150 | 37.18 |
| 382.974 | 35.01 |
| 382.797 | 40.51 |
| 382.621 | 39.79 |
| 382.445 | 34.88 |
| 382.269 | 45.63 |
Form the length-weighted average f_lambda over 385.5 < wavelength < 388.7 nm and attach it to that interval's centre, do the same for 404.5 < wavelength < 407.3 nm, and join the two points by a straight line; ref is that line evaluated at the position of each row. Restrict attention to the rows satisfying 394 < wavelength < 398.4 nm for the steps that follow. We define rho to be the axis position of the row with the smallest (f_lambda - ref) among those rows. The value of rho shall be 397.346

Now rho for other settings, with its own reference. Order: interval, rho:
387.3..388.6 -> 388.301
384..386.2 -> 384.387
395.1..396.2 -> 395.885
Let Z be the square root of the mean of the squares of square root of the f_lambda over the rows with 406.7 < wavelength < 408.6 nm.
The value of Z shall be 6.49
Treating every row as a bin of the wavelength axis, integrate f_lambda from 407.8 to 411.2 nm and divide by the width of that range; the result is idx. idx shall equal 44.3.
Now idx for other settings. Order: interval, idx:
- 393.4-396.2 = 41.4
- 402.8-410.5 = 42.9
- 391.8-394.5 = 36.9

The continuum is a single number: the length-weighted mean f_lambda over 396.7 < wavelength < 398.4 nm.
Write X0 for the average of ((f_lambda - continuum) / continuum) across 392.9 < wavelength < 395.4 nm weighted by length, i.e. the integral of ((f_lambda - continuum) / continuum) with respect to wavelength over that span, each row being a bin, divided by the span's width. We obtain -0.074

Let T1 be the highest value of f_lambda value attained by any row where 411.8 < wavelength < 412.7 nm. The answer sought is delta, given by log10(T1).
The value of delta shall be 1.65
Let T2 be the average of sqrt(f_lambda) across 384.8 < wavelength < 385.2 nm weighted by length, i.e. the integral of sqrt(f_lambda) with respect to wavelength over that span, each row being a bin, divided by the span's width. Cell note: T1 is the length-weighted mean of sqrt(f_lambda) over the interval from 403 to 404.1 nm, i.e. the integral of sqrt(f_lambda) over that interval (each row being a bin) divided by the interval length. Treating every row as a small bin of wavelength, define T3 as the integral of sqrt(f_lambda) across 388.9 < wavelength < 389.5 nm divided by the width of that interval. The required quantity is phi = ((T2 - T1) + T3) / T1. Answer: 1.10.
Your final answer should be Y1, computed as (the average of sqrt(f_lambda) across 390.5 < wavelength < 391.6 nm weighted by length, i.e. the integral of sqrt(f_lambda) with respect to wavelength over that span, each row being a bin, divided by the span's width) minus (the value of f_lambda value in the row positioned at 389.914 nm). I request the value -37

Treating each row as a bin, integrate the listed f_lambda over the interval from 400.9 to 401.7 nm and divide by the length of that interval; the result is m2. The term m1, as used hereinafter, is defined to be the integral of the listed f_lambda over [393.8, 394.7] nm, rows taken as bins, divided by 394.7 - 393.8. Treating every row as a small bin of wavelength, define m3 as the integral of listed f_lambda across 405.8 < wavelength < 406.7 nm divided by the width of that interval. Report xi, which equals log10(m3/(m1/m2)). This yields 1.67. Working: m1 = 39.9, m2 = 43.5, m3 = 43.2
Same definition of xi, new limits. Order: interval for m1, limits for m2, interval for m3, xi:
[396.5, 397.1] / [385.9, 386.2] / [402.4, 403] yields 1.58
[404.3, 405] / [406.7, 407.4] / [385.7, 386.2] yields 1.60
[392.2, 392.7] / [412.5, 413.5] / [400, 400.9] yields 1.72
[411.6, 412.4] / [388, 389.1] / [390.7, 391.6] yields 1.68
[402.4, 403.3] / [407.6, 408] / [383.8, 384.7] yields 1.60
